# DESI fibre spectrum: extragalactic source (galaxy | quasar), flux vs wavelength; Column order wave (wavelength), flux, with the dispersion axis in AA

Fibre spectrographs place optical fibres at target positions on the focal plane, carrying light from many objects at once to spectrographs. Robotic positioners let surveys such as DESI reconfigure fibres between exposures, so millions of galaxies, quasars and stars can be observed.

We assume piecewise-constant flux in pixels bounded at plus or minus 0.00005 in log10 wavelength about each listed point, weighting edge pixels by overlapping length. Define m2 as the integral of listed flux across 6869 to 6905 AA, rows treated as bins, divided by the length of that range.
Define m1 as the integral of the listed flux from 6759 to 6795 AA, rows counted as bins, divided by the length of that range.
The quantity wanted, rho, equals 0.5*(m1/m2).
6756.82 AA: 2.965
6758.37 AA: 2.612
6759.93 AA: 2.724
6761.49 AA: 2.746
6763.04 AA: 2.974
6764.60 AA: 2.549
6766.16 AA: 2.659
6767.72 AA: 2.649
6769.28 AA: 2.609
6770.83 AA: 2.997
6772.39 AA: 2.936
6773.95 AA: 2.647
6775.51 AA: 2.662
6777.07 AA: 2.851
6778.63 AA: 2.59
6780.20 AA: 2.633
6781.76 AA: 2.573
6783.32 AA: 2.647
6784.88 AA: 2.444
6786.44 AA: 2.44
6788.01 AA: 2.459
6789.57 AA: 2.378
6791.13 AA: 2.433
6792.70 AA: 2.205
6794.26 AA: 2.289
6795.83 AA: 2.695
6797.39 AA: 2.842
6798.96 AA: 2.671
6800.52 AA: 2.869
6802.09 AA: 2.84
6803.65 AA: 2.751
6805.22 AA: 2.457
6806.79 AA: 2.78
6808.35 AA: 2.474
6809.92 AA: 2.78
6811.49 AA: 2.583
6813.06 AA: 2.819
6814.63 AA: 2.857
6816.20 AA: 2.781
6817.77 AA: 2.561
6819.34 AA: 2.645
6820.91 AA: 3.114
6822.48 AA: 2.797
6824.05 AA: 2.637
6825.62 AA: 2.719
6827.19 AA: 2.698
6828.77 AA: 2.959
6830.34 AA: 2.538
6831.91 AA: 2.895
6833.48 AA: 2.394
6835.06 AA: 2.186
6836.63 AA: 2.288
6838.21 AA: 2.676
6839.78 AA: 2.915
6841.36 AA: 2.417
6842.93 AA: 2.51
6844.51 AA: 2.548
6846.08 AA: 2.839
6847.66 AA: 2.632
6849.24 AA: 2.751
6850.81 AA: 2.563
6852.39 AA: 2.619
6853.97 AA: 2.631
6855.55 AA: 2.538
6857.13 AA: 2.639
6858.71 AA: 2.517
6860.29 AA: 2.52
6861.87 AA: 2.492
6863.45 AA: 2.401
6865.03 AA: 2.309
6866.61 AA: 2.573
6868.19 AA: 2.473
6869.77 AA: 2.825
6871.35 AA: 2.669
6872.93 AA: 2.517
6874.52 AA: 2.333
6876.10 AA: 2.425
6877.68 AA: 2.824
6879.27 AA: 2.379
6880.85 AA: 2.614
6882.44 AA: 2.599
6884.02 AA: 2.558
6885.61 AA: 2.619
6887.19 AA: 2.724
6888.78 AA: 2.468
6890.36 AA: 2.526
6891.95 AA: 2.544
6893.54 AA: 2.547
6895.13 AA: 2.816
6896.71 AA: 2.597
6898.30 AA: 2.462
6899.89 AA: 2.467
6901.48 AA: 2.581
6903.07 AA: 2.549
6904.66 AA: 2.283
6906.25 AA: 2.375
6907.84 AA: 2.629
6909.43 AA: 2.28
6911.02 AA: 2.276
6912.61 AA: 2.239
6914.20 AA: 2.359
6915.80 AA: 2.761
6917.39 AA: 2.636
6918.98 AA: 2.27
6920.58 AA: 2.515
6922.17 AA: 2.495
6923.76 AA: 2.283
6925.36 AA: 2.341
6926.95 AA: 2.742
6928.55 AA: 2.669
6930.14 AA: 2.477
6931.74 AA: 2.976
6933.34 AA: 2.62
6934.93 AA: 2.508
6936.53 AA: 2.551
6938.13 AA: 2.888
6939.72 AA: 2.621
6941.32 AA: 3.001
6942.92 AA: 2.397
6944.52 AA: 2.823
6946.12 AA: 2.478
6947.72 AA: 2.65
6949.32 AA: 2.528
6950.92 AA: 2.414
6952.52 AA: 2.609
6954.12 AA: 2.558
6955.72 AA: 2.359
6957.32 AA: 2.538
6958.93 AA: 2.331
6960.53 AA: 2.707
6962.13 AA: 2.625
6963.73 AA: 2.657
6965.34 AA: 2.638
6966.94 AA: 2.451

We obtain 0.509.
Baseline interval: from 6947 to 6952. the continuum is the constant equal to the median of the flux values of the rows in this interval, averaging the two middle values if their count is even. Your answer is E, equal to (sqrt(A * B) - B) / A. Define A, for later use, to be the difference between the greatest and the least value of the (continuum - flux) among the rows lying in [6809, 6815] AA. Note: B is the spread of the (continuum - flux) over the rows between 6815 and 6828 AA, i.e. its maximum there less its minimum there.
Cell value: -0.60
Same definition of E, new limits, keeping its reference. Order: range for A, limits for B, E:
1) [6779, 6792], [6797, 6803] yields 0.12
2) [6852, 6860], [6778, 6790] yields -0.72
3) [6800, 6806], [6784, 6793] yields 0.17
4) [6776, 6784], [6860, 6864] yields 0.23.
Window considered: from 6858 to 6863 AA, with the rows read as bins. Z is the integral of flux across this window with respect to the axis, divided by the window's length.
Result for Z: 2.50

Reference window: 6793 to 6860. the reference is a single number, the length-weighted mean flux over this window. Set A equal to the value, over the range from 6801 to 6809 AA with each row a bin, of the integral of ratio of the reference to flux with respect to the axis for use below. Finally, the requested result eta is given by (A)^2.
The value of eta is 64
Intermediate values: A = 8.0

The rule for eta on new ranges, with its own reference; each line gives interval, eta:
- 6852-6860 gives 68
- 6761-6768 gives 47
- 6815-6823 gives 59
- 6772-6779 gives 46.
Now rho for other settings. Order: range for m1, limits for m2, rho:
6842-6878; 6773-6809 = 0.495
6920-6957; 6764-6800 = 0.497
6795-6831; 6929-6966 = 0.524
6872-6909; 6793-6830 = 0.468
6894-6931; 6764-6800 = 0.477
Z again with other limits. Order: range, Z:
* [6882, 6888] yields 2.63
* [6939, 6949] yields 2.65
